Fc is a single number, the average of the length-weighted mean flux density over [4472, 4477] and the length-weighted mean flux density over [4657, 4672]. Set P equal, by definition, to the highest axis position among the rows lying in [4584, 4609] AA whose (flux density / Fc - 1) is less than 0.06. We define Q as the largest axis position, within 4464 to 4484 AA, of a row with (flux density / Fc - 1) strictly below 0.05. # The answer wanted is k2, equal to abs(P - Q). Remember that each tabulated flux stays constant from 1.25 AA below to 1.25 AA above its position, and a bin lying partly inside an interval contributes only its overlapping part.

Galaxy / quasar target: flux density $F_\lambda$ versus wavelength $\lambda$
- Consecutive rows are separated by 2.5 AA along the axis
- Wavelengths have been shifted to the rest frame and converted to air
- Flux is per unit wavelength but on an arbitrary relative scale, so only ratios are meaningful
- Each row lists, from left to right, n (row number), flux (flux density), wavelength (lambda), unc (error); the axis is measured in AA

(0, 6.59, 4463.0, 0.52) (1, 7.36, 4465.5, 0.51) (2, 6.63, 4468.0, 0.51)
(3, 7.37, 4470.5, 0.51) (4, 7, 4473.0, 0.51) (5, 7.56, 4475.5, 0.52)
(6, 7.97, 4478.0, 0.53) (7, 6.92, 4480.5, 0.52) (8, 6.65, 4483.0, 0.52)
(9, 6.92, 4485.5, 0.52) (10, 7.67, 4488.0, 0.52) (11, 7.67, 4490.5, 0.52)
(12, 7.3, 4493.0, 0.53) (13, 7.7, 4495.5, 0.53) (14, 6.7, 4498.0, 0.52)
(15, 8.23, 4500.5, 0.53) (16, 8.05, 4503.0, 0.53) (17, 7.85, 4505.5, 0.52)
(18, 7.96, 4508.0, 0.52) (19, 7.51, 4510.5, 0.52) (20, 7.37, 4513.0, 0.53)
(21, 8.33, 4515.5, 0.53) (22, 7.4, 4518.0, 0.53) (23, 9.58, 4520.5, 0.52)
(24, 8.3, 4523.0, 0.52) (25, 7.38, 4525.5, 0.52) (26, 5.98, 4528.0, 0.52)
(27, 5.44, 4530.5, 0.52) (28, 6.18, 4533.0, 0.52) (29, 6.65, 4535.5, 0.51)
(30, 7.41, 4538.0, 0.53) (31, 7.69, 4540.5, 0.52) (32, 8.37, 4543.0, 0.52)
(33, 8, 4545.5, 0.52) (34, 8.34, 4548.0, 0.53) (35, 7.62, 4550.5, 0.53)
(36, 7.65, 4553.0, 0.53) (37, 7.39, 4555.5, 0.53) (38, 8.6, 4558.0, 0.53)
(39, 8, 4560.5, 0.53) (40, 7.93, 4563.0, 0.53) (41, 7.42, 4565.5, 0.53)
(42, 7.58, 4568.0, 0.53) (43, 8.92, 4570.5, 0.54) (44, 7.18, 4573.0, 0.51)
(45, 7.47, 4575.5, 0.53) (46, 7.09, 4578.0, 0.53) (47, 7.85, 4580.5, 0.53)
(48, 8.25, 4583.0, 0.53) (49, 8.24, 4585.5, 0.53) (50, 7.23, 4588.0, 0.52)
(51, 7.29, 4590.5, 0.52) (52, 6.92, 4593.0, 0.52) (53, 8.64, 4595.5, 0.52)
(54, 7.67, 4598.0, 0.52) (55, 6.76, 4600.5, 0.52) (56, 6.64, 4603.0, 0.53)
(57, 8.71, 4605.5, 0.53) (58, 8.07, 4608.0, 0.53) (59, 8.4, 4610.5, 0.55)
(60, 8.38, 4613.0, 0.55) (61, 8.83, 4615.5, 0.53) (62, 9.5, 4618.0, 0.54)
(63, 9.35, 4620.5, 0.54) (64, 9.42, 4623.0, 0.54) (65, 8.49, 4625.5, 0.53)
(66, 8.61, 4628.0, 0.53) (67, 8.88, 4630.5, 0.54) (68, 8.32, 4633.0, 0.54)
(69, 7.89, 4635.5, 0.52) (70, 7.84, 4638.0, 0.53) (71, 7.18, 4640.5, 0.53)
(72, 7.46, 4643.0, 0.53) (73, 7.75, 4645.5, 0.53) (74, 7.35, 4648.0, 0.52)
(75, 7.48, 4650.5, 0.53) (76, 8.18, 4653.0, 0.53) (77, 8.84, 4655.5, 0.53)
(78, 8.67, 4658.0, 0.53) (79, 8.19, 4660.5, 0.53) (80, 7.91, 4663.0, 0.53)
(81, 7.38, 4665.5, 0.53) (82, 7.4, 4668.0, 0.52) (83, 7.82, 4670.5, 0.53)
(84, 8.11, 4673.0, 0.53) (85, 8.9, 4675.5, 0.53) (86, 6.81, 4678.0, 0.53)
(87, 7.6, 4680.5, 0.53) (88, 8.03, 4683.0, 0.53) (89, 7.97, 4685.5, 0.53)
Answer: 120.0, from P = 4603.0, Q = 4483.0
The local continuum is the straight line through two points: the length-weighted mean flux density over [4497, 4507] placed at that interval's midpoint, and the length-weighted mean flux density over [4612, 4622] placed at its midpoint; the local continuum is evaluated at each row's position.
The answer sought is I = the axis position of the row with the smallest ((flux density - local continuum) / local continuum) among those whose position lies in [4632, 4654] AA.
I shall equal 4640.5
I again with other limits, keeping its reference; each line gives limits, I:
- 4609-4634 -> 4633.0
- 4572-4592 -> 4578.0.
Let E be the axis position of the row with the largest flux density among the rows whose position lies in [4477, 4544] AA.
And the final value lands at 4520.5 AA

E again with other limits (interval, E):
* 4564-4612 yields 4570.5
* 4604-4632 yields 4618.0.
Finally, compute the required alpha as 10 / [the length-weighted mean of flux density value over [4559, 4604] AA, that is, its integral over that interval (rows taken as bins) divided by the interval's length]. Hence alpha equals 1.31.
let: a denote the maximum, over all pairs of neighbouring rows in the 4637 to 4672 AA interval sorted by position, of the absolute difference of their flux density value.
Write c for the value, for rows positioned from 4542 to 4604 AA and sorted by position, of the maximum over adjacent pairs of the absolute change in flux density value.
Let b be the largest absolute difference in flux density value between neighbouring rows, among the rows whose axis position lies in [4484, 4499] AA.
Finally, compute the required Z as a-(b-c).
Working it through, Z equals 1.4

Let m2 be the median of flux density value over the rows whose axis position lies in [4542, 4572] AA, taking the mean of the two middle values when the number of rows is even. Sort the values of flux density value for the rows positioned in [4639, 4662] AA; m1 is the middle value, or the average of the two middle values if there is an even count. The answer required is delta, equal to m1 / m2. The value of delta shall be 0.97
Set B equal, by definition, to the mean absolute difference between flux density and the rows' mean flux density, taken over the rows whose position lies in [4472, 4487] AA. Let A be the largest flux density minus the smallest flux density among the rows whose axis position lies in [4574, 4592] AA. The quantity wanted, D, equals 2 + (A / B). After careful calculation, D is 4.9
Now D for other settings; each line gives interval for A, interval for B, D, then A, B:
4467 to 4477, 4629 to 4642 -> 4.0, 0.9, 0.46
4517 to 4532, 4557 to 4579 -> 10.3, 4.1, 0.50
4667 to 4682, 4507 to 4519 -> 8.1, 2.1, 0.34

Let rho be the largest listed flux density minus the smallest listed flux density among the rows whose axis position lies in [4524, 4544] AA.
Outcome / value 2.9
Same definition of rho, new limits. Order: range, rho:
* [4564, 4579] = 1.8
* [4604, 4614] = 0.6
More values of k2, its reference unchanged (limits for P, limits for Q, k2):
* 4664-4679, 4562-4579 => 100.0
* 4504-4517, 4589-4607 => 90.0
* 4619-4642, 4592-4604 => 37.5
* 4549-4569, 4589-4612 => 35.0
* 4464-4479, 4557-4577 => 97.5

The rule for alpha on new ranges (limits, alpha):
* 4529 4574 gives 1.32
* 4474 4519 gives 1.33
